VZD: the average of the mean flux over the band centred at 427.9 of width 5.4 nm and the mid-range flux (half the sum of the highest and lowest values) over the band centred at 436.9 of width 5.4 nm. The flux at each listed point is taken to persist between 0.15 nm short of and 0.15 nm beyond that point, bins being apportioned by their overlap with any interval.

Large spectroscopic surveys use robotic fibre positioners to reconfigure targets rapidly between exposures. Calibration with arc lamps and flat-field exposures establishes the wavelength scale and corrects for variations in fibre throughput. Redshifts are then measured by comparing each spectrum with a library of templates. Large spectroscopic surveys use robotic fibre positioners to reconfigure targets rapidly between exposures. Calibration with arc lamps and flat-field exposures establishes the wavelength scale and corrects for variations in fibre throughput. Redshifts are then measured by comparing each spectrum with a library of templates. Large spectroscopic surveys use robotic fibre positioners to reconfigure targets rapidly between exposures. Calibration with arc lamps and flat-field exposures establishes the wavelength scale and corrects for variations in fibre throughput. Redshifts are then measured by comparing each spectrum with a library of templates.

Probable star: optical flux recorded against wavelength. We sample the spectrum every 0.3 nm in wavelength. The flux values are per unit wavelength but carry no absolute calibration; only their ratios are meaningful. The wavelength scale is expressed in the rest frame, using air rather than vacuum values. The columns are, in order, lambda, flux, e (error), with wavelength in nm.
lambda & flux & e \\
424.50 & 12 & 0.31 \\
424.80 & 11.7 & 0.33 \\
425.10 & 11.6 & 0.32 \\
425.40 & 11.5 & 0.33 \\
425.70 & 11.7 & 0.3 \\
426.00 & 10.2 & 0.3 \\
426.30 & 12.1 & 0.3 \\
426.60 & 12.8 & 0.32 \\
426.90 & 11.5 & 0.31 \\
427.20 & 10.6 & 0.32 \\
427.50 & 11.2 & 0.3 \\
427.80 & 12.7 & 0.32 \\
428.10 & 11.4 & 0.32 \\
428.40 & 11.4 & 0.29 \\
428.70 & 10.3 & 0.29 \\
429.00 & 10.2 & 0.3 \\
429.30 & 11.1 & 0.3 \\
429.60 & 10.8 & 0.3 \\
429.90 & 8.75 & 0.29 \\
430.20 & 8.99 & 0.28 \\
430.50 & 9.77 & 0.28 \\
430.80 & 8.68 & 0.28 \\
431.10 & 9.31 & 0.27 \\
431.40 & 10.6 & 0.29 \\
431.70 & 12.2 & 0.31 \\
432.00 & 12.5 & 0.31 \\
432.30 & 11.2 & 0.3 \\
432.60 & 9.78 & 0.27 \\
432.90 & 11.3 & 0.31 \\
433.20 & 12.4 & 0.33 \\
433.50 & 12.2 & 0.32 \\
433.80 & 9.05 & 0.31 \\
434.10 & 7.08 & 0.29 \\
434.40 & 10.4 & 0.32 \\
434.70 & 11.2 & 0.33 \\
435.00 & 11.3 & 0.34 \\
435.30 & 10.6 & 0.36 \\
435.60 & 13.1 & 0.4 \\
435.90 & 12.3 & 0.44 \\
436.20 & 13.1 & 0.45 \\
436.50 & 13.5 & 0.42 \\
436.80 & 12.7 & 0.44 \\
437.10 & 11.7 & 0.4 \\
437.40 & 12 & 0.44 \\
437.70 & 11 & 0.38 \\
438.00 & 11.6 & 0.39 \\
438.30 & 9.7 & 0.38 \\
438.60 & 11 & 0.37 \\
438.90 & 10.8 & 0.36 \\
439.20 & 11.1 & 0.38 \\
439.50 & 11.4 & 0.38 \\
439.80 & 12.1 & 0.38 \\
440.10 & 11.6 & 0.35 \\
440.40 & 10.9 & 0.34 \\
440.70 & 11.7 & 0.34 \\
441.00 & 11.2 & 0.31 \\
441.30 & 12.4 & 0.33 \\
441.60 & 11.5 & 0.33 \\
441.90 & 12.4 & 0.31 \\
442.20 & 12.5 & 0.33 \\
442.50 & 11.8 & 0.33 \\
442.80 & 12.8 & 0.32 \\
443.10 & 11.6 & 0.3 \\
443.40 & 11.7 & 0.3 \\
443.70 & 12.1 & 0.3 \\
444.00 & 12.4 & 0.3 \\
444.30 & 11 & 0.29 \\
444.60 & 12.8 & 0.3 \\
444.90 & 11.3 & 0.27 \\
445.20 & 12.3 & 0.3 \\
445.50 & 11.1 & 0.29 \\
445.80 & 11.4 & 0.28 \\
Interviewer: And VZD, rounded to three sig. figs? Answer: 11.3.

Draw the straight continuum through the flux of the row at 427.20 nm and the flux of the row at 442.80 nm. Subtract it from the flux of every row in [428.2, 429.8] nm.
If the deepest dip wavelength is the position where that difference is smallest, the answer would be 429.00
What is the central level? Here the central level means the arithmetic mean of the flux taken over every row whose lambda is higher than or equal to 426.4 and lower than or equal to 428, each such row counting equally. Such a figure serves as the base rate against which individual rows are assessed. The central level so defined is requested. 11.8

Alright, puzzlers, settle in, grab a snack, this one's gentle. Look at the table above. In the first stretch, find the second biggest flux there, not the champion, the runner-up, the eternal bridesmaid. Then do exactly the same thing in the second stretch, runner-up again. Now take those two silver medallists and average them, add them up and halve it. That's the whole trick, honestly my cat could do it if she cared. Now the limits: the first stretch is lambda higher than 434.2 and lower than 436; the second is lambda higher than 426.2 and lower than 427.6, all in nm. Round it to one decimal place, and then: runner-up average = 12.2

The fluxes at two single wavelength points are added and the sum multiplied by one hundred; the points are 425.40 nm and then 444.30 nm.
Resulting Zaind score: 2250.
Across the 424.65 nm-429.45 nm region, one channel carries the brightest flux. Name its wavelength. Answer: 426.60 nm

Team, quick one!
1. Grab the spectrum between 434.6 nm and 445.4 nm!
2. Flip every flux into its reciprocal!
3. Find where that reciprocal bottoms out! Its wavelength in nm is 436.50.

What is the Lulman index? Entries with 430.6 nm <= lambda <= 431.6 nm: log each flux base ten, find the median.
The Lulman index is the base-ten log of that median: -0.014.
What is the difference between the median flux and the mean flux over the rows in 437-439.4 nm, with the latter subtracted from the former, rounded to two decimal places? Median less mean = -0.06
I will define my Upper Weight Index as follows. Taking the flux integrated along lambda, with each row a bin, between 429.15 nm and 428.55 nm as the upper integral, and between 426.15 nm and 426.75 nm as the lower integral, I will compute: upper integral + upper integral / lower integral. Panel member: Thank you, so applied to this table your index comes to 6.97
